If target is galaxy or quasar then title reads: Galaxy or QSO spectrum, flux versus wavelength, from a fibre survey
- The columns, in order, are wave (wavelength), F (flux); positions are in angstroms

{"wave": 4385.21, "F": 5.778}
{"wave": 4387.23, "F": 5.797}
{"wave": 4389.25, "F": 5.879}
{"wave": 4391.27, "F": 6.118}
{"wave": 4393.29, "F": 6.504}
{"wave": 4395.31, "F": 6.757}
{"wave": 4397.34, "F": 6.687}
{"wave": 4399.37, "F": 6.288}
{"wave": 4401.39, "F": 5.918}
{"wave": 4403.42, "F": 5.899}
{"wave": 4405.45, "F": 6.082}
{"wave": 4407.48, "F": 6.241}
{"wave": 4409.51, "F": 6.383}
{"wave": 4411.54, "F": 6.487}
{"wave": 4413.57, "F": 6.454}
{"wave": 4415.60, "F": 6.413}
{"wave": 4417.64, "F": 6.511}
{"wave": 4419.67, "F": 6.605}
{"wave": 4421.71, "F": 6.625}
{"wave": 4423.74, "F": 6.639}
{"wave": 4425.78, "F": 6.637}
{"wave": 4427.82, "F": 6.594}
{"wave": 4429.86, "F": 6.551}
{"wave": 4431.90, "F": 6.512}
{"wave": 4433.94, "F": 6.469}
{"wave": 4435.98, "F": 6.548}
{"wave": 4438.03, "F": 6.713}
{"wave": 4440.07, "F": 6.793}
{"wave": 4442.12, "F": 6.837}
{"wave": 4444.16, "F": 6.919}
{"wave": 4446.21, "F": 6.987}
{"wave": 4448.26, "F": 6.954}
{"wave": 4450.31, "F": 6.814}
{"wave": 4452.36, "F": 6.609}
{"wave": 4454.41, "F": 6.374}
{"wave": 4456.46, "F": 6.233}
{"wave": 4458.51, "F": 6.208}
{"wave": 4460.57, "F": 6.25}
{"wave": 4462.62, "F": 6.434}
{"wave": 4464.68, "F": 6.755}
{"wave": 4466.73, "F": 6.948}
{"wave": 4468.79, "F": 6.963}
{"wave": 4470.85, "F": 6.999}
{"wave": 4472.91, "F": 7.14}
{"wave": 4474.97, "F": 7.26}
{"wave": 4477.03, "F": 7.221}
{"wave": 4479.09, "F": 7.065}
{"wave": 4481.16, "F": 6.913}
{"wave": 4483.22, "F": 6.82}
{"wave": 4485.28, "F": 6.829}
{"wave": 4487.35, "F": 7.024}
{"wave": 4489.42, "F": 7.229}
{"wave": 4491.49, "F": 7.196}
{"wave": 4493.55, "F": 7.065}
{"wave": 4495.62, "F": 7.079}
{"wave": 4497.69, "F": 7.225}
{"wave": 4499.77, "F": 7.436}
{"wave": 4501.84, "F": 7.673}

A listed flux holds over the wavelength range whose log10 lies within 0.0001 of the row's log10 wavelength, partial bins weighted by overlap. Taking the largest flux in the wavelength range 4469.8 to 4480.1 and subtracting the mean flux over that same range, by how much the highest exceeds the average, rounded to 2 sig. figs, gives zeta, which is 0.12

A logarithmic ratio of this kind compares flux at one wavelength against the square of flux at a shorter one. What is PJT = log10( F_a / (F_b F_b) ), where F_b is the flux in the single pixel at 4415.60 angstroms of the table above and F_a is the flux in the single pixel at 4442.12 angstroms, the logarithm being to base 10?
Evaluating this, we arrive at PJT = -0.779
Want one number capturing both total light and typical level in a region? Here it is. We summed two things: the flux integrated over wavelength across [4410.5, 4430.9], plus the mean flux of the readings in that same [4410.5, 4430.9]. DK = 140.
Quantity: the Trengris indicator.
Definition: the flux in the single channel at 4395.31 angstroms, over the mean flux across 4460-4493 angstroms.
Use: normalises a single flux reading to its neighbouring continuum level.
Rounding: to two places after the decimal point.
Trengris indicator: 0.97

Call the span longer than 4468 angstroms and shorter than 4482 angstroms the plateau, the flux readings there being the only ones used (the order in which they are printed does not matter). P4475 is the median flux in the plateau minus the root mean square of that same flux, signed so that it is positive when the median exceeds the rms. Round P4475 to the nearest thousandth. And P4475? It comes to -0.016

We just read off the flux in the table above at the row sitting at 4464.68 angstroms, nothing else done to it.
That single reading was 6.755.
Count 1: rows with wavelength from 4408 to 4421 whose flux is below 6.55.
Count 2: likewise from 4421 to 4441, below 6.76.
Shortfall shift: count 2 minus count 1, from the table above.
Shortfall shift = 4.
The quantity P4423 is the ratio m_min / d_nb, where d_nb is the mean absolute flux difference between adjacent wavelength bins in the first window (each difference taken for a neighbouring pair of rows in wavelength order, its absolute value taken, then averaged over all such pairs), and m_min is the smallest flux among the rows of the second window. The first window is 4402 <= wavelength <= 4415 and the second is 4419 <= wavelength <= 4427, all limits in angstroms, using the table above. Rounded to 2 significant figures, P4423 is 53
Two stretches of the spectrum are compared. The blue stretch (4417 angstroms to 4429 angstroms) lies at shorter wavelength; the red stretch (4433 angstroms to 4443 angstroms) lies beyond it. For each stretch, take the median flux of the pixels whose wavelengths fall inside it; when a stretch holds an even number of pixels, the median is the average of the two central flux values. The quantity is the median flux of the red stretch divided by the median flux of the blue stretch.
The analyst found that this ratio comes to 1.01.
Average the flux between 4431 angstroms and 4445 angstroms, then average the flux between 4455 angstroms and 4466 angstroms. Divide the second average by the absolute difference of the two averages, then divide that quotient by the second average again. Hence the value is 3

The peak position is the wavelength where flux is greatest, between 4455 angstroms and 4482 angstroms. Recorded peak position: 4474.97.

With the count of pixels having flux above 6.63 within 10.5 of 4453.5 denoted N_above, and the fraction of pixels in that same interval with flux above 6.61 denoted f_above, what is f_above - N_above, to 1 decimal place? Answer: -3.6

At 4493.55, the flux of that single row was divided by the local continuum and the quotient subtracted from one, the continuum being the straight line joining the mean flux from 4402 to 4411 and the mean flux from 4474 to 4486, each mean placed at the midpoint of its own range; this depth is 0.02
